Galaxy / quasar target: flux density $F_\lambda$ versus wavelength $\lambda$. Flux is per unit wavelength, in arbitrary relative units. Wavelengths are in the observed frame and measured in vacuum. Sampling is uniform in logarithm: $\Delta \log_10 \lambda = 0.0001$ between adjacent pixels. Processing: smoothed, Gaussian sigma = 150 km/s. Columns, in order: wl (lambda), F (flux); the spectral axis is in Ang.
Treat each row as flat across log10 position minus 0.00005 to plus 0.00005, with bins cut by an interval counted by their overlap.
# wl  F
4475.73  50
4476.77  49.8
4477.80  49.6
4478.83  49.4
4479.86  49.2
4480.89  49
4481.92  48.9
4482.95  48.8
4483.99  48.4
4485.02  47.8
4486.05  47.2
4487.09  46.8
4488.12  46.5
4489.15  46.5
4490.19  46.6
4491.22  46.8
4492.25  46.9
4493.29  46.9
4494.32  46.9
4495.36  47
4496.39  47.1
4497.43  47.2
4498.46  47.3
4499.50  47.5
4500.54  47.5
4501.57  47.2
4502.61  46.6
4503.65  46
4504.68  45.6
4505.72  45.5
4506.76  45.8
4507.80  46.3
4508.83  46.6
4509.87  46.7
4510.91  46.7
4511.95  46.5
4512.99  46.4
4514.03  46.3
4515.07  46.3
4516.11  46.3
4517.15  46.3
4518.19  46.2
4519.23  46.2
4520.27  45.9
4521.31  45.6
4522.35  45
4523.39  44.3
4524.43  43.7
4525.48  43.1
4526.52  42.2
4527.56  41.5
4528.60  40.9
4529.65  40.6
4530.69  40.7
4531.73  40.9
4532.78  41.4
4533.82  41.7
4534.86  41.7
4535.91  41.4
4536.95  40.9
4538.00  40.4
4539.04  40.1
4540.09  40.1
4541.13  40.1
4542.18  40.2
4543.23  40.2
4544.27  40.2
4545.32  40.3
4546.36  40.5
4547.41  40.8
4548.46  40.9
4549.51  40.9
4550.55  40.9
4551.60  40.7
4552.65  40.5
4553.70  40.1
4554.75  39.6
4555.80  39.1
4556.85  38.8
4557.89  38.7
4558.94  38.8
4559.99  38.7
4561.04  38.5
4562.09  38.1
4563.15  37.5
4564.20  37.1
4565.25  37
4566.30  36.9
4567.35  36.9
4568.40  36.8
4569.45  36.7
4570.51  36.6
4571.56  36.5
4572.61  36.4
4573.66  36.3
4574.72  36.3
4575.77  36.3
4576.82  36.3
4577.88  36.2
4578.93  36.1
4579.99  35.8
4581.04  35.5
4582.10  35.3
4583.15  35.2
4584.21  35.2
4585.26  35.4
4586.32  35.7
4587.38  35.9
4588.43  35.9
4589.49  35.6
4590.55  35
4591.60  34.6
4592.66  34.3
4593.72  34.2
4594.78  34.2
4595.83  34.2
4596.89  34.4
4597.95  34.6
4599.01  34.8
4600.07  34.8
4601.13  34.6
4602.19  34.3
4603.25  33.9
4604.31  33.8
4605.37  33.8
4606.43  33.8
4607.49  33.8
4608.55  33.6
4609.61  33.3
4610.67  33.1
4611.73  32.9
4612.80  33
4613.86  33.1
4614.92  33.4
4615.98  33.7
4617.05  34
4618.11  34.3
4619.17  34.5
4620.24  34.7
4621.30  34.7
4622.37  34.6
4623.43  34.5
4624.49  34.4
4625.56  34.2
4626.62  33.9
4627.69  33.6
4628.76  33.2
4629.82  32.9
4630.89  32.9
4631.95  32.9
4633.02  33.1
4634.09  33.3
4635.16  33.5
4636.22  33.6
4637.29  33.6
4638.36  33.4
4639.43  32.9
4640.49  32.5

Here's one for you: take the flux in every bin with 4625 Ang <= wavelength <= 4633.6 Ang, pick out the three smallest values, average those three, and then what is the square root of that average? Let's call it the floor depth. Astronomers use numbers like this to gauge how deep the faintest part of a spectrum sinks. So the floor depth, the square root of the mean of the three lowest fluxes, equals 5.74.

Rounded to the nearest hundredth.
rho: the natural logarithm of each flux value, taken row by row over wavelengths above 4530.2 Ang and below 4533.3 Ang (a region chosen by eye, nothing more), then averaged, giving 3.71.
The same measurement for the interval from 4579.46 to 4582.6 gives 3.57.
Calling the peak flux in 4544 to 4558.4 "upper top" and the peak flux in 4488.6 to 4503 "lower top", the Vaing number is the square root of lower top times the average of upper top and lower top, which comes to 45.8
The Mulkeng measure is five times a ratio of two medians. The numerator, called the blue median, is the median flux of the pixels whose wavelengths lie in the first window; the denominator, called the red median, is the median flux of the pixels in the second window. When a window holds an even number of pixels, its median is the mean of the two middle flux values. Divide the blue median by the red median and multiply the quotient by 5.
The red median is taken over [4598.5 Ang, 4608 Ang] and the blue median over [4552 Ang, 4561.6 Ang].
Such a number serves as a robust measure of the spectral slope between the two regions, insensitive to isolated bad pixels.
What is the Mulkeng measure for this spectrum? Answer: 5.72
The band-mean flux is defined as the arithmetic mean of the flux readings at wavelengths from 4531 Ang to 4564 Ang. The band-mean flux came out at 40.1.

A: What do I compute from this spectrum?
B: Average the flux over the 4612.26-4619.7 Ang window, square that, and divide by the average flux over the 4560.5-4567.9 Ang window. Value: 30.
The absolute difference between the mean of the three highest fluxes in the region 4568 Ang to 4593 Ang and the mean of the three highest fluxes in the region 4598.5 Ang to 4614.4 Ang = 2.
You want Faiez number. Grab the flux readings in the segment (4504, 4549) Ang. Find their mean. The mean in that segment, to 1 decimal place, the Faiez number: 43.2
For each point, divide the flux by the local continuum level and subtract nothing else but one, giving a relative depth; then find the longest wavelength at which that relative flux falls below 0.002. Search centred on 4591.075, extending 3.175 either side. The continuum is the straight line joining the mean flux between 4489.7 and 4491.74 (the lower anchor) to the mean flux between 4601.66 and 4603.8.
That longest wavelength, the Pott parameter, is 4593.72 Ang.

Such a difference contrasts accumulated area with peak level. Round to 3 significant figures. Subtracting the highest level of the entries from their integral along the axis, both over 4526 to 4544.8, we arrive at 726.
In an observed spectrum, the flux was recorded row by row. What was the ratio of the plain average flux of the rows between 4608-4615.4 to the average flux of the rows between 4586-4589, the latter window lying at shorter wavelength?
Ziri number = 0.93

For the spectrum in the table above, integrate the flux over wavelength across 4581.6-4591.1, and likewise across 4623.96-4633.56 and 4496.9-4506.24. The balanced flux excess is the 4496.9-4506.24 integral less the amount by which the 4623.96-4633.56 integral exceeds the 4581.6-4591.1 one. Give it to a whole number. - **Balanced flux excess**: 452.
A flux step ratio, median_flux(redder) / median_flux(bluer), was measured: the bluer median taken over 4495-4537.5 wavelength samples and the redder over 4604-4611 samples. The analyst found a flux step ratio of 0.73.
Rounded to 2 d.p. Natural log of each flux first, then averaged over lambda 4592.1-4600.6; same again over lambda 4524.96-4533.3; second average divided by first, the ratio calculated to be 1.05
